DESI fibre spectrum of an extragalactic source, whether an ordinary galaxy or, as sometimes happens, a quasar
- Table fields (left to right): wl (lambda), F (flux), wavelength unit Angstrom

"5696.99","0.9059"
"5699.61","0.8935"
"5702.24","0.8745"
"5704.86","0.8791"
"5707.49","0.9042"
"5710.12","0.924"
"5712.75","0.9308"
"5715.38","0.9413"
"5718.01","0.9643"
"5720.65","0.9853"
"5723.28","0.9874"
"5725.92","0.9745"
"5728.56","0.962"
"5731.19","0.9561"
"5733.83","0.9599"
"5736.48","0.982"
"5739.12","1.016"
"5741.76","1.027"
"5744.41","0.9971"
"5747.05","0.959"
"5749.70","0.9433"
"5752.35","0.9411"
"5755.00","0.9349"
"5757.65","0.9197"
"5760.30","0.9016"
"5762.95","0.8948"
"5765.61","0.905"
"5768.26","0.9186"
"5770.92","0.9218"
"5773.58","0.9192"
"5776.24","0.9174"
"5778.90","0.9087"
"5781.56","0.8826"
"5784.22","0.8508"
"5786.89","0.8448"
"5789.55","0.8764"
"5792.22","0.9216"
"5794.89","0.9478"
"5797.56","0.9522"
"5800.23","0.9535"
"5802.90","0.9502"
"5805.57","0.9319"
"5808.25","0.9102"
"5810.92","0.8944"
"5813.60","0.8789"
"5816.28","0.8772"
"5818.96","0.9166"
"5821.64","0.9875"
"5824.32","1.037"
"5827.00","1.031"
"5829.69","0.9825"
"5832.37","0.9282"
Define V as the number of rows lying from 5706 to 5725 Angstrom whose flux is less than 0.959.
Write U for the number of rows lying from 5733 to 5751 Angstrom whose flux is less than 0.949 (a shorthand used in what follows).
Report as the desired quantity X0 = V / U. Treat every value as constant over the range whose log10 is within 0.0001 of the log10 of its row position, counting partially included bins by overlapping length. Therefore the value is 4.00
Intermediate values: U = 1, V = 4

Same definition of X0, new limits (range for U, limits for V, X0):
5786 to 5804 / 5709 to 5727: 0.75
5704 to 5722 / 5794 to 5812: 1.40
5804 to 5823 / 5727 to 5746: 0.17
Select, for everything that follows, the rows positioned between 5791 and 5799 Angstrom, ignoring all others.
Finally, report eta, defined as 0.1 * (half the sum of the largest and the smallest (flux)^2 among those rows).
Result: 0.088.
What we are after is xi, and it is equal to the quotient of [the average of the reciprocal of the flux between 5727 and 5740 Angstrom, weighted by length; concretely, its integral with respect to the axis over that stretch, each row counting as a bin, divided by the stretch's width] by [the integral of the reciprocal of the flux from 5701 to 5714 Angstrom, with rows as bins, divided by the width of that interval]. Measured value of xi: 0.93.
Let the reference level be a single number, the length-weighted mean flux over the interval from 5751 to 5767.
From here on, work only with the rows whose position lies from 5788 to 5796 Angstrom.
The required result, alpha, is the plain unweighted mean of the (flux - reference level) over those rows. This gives 0.00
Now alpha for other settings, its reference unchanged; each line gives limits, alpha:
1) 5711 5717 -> 0.02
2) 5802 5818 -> -0.01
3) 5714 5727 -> 0.05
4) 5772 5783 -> -0.01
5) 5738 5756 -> 0.06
